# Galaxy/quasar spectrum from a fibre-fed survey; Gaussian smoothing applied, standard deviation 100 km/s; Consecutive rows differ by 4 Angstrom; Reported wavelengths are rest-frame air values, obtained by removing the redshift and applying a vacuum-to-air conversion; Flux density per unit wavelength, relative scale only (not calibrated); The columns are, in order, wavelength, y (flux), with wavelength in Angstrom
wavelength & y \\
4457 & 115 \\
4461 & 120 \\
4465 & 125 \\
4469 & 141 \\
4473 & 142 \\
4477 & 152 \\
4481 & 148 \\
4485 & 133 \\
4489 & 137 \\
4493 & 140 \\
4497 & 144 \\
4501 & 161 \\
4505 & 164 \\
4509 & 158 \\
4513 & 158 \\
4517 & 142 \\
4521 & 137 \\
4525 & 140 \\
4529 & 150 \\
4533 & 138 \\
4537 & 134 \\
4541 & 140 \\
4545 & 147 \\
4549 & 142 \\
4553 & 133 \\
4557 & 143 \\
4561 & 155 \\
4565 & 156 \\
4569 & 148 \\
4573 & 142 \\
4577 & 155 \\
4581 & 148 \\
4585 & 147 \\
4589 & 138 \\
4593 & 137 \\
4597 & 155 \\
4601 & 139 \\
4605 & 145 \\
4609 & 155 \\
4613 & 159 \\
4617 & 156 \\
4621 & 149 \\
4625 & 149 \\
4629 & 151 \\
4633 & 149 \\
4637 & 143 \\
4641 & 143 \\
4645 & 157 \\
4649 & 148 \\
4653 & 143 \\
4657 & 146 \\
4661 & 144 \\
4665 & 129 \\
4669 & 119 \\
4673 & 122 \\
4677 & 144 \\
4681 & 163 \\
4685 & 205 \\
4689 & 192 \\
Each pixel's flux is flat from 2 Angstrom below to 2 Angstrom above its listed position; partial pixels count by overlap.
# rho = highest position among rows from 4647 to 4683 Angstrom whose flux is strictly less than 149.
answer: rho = 4677 Angstrom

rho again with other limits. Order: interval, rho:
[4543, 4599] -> 4593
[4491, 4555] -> 4553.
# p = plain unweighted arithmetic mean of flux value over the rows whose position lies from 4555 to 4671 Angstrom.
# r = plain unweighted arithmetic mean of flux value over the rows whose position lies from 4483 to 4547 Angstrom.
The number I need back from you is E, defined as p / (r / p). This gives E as 148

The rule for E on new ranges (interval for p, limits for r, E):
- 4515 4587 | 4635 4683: 147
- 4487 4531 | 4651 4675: 164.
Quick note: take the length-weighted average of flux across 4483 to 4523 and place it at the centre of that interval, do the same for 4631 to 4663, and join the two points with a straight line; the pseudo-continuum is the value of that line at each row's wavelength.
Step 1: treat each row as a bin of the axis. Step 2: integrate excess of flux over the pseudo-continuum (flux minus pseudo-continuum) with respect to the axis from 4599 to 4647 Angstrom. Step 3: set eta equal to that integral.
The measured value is 136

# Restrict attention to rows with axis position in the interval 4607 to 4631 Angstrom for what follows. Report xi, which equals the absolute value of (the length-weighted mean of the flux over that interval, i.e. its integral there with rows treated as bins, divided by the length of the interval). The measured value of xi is 153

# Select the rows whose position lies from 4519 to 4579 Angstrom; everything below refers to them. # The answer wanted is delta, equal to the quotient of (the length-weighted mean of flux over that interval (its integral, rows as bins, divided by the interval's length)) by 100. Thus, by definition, 1.44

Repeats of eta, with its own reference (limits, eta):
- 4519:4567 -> -205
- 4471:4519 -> 39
